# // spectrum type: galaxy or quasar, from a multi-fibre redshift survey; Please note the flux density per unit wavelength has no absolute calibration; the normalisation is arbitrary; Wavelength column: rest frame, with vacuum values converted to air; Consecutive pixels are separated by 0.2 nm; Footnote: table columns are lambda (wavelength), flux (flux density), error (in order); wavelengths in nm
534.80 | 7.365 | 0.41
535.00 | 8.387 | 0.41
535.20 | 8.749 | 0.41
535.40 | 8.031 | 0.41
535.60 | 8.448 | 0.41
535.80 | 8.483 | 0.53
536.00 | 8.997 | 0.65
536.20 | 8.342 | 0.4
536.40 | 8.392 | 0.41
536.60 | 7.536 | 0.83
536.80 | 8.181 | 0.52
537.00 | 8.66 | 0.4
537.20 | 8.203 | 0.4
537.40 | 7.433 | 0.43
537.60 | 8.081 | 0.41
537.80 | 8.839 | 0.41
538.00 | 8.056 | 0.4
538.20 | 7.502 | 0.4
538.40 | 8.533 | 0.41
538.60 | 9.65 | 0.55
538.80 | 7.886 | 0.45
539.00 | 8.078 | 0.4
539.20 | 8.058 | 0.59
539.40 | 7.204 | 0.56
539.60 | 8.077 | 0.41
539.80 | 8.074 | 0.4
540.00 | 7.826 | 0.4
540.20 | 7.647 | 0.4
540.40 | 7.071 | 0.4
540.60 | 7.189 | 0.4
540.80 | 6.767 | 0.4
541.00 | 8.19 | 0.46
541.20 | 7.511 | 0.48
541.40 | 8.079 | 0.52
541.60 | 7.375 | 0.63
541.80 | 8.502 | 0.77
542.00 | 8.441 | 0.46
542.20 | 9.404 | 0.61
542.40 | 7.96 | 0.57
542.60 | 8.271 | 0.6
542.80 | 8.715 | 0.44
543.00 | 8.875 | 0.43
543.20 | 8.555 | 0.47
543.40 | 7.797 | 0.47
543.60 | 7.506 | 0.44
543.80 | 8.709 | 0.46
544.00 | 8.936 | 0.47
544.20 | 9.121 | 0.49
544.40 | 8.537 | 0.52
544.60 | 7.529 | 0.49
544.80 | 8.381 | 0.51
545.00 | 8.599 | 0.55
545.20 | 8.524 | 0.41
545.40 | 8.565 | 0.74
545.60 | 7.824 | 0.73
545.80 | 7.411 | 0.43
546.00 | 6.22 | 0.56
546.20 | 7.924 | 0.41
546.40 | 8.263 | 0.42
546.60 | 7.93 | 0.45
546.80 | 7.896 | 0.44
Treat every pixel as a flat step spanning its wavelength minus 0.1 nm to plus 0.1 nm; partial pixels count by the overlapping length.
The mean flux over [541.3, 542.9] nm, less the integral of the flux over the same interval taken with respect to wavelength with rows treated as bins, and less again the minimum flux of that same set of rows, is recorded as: -12.4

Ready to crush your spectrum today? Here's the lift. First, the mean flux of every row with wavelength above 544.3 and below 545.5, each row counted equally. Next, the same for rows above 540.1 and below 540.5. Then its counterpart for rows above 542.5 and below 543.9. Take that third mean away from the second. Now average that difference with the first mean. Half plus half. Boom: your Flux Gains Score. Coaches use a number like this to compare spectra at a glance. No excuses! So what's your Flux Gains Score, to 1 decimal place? 3.7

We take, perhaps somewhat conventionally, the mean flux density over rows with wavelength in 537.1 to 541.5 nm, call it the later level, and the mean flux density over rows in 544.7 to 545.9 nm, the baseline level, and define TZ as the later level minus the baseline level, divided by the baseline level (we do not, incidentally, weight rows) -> -0.038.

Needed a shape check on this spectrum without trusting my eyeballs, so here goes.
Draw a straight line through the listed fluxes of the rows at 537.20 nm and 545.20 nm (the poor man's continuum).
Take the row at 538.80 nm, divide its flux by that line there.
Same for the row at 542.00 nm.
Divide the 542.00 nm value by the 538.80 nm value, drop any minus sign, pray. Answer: 1.05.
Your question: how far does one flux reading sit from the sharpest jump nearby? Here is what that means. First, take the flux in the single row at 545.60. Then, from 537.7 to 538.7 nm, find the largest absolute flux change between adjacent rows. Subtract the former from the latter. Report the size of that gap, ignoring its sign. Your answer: 6.7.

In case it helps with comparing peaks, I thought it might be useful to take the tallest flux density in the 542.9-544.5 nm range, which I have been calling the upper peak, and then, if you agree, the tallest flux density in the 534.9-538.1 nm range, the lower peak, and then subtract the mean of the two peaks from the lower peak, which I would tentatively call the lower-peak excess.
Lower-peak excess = -0.1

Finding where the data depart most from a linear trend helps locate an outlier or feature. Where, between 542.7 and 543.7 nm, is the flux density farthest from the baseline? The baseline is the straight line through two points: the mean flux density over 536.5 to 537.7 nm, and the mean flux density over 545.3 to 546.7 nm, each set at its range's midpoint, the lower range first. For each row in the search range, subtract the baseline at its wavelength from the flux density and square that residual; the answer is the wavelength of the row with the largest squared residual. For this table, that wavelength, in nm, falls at 543.00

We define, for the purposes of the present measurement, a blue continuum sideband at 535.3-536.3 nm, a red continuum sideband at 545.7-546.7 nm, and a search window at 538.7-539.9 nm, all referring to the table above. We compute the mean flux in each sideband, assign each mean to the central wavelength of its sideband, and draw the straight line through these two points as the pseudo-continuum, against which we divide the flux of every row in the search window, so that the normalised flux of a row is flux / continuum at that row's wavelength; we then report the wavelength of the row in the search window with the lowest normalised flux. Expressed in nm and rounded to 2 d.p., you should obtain 539.40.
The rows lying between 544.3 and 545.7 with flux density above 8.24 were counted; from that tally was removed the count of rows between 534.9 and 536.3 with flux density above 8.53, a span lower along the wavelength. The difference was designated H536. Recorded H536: 3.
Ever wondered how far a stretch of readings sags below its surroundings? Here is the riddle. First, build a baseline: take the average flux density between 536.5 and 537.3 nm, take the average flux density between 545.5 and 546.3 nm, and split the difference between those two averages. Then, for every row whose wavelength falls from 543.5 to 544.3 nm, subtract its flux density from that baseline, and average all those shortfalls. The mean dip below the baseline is -0.82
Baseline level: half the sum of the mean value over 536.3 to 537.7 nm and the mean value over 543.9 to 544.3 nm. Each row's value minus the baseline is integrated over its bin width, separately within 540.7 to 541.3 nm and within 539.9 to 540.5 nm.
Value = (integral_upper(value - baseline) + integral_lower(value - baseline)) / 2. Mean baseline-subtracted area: -0.63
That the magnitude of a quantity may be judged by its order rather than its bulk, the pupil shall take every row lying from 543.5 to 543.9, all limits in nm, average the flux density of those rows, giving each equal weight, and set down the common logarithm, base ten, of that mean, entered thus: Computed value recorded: 0.909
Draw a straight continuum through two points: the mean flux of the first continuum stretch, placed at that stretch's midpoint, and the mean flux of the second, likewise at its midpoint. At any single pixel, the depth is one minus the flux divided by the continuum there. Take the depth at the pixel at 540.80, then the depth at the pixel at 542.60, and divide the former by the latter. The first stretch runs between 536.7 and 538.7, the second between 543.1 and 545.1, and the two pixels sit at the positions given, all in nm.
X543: 19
